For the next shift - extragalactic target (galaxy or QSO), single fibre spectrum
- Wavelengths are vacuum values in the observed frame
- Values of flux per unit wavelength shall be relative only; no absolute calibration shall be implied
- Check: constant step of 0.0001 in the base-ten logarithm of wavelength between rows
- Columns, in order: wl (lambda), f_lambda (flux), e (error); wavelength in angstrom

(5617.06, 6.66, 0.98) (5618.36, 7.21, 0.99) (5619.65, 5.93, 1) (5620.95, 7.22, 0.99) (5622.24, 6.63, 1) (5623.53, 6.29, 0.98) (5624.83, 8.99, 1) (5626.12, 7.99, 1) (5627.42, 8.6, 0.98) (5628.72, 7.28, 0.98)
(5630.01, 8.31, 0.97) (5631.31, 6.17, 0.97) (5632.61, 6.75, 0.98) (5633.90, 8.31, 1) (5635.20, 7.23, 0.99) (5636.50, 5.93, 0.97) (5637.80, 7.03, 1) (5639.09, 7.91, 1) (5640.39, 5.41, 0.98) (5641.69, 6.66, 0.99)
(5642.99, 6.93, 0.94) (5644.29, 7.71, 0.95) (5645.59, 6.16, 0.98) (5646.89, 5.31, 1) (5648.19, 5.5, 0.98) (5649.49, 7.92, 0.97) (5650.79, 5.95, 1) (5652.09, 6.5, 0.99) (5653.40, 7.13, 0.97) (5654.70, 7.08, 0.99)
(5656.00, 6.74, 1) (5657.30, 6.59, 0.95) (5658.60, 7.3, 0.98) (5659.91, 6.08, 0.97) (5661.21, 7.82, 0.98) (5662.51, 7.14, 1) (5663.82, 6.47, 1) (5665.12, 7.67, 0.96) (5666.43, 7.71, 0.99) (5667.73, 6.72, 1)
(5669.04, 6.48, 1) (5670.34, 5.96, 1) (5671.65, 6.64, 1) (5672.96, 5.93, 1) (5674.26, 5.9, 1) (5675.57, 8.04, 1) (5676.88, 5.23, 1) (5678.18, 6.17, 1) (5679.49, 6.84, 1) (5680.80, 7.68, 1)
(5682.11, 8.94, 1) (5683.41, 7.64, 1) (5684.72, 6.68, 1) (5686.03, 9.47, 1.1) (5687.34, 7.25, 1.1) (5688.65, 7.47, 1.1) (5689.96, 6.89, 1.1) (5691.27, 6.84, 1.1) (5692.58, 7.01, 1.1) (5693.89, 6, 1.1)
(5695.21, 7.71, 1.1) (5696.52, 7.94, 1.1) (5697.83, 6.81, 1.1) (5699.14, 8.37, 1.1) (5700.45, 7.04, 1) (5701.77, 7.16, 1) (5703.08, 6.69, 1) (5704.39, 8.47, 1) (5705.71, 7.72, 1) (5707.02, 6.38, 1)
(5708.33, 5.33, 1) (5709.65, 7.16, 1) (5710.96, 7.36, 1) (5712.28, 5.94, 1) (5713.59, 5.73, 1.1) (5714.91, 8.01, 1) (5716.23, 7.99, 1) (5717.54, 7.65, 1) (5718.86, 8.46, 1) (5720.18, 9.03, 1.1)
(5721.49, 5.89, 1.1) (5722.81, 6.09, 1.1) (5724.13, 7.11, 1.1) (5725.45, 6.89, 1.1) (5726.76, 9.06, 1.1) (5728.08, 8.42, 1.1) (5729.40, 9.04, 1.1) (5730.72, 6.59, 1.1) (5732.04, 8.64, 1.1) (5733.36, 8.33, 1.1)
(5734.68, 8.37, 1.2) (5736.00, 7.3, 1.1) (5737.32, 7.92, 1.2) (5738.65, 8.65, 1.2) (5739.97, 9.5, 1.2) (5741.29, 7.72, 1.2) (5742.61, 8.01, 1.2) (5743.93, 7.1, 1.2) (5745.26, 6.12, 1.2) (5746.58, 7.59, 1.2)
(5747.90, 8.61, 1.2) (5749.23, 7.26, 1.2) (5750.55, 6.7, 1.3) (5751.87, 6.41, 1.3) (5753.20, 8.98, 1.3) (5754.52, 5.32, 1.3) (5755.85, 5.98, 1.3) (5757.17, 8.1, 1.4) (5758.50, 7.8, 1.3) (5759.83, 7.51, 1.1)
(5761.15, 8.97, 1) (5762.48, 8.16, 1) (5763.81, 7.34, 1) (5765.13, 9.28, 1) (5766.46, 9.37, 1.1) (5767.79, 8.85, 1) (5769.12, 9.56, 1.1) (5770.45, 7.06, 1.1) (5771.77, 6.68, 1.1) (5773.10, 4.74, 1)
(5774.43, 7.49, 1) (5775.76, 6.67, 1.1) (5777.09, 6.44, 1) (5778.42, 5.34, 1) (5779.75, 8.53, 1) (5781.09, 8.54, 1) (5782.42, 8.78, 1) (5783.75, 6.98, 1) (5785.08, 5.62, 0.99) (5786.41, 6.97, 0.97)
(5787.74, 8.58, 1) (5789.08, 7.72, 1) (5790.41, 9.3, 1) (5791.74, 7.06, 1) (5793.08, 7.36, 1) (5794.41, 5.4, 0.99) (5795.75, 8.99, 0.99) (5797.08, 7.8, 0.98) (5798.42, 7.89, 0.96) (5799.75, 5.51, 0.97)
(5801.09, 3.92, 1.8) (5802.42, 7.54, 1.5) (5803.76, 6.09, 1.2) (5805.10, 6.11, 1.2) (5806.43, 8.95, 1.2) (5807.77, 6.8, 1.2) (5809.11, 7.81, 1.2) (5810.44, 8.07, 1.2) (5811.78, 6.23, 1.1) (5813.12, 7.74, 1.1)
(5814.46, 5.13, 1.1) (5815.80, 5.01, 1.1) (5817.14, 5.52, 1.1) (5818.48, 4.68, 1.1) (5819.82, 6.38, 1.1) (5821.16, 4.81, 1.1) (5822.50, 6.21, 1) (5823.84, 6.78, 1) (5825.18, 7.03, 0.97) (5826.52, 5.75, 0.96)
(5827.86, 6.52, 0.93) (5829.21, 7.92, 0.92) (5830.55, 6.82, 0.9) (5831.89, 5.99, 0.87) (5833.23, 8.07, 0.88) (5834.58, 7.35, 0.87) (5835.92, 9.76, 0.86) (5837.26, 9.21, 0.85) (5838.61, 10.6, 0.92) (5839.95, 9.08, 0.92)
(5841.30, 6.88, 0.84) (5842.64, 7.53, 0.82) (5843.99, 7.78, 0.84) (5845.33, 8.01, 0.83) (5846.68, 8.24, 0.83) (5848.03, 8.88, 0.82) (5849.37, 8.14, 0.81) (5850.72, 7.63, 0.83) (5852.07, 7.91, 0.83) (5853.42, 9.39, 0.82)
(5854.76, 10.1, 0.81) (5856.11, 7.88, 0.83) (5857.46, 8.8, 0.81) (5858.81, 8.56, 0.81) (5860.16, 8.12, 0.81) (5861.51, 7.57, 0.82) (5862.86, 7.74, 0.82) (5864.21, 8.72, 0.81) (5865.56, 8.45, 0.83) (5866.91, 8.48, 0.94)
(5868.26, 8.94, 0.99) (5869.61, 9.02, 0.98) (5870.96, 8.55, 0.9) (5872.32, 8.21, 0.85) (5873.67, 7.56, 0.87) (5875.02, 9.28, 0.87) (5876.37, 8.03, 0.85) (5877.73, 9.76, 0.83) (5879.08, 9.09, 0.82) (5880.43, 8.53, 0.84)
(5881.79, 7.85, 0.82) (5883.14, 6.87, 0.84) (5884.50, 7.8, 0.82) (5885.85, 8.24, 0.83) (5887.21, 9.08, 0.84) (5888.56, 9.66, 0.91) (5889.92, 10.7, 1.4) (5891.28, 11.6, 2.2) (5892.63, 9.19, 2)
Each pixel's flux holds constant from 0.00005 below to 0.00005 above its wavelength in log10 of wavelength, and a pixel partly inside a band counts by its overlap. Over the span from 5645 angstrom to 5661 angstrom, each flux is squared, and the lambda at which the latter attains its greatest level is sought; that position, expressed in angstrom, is 5649.49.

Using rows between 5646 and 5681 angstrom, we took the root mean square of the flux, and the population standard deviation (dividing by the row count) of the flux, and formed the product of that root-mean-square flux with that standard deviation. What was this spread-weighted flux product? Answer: 5.4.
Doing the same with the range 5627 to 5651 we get 7.1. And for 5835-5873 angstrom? 7.0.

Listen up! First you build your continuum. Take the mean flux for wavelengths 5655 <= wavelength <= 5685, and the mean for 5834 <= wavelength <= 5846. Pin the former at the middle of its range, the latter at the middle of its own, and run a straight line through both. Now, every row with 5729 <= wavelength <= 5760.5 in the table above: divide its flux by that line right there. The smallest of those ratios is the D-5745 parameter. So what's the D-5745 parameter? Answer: 0.69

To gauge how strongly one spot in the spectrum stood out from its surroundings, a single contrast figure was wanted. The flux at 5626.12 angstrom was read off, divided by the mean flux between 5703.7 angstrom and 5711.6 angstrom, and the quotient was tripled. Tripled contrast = 3.39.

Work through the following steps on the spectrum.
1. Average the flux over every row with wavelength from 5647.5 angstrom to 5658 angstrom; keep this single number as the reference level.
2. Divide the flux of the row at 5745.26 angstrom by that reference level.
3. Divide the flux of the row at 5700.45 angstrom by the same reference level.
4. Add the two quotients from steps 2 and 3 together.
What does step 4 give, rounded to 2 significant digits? 2.0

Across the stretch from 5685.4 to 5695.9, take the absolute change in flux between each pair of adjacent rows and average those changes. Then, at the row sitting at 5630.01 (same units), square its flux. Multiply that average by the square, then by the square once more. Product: 4060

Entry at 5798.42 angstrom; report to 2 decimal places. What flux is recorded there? 7.89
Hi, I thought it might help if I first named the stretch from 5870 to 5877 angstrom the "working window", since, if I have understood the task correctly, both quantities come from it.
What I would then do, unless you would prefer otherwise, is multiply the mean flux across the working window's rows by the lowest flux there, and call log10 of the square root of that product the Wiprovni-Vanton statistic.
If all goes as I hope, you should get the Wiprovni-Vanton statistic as 0.90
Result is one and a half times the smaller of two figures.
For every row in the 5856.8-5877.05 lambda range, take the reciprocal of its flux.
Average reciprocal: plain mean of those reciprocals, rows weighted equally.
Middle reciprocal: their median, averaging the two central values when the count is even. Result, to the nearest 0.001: 0.177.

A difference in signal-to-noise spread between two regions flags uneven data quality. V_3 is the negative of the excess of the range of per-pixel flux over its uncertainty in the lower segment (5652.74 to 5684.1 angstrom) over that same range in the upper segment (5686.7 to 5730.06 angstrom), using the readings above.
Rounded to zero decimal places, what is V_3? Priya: 0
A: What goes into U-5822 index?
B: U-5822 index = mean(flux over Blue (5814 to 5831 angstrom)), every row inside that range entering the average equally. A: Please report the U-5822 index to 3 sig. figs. 6.04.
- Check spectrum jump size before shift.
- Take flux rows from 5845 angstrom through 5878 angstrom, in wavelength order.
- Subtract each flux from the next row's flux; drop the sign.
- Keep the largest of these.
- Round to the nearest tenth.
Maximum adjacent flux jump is 2.2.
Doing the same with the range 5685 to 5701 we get 2.2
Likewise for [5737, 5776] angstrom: 3.7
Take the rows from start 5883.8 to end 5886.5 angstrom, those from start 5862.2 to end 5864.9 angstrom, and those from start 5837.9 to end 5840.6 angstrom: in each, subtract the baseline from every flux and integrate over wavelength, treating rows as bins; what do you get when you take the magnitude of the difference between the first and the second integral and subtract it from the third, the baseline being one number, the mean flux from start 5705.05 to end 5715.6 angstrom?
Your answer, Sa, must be 8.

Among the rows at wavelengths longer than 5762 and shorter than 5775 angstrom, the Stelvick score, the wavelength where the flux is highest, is 5769.12 angstrom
